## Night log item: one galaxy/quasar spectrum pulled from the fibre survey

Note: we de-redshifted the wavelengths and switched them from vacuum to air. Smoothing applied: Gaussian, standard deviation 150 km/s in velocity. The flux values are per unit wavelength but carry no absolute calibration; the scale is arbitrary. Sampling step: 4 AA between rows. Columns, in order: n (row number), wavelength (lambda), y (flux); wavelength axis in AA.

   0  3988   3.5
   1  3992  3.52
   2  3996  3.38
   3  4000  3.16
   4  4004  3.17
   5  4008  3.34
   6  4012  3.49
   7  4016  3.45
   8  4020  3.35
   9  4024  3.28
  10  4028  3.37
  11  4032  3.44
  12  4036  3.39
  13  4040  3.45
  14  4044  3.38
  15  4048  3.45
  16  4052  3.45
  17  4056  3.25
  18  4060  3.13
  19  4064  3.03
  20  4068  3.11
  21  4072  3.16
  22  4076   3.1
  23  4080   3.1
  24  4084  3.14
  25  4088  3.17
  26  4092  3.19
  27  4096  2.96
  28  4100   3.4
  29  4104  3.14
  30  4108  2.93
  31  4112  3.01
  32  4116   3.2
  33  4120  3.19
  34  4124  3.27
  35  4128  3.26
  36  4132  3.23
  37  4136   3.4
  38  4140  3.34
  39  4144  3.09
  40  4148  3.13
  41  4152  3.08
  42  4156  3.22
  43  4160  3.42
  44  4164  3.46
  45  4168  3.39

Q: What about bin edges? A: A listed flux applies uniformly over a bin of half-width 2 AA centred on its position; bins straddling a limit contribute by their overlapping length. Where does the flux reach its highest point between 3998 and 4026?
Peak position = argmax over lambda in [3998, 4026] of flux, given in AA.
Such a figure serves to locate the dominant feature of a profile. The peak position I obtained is 4012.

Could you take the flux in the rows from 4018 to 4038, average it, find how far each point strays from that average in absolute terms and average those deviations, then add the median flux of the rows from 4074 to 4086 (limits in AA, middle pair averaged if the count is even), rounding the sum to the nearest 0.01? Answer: 3.14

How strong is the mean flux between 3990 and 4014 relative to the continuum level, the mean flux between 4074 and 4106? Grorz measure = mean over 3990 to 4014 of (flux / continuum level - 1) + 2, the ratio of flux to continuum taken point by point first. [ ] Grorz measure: 2.06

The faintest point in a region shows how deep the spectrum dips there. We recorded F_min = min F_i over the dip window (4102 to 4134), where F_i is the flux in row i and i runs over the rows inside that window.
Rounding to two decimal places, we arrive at 2.93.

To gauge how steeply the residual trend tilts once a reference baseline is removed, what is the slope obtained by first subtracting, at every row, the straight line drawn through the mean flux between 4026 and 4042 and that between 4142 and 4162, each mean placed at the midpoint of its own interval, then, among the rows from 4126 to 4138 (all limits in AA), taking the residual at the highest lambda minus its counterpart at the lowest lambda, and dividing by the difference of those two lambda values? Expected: 0.02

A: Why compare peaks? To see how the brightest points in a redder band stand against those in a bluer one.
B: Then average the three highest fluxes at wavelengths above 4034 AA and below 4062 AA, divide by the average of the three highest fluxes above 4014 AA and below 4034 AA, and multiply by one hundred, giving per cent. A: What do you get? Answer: 101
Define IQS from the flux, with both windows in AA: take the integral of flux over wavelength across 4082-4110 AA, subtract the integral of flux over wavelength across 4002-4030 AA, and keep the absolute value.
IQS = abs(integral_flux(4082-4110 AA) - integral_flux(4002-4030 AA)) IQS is 6.1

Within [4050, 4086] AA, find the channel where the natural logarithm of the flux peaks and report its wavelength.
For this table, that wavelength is 4052 AA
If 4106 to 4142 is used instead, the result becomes 4136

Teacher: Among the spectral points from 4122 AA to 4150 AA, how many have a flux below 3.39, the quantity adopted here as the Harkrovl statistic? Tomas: 6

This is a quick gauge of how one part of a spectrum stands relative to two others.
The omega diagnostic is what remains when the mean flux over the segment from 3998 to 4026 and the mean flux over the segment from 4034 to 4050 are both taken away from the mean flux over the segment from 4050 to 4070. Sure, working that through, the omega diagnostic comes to -3.54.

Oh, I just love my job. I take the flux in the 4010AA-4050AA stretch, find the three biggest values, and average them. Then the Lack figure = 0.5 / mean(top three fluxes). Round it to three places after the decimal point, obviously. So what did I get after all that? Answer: 0.144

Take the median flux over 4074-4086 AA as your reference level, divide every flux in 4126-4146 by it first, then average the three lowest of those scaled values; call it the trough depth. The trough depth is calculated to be 1.03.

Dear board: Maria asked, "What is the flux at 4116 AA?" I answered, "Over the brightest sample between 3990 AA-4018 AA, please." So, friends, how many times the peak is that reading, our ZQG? 0.91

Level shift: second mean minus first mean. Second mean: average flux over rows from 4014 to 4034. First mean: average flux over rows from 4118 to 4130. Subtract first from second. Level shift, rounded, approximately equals 0.14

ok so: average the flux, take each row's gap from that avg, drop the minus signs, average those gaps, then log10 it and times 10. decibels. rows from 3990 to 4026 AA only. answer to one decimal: -10.0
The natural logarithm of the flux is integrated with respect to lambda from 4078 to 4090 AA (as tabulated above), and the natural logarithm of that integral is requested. 2.62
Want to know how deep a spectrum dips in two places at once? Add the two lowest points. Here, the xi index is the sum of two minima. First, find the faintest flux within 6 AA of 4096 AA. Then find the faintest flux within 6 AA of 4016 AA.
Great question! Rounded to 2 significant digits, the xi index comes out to 6.3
